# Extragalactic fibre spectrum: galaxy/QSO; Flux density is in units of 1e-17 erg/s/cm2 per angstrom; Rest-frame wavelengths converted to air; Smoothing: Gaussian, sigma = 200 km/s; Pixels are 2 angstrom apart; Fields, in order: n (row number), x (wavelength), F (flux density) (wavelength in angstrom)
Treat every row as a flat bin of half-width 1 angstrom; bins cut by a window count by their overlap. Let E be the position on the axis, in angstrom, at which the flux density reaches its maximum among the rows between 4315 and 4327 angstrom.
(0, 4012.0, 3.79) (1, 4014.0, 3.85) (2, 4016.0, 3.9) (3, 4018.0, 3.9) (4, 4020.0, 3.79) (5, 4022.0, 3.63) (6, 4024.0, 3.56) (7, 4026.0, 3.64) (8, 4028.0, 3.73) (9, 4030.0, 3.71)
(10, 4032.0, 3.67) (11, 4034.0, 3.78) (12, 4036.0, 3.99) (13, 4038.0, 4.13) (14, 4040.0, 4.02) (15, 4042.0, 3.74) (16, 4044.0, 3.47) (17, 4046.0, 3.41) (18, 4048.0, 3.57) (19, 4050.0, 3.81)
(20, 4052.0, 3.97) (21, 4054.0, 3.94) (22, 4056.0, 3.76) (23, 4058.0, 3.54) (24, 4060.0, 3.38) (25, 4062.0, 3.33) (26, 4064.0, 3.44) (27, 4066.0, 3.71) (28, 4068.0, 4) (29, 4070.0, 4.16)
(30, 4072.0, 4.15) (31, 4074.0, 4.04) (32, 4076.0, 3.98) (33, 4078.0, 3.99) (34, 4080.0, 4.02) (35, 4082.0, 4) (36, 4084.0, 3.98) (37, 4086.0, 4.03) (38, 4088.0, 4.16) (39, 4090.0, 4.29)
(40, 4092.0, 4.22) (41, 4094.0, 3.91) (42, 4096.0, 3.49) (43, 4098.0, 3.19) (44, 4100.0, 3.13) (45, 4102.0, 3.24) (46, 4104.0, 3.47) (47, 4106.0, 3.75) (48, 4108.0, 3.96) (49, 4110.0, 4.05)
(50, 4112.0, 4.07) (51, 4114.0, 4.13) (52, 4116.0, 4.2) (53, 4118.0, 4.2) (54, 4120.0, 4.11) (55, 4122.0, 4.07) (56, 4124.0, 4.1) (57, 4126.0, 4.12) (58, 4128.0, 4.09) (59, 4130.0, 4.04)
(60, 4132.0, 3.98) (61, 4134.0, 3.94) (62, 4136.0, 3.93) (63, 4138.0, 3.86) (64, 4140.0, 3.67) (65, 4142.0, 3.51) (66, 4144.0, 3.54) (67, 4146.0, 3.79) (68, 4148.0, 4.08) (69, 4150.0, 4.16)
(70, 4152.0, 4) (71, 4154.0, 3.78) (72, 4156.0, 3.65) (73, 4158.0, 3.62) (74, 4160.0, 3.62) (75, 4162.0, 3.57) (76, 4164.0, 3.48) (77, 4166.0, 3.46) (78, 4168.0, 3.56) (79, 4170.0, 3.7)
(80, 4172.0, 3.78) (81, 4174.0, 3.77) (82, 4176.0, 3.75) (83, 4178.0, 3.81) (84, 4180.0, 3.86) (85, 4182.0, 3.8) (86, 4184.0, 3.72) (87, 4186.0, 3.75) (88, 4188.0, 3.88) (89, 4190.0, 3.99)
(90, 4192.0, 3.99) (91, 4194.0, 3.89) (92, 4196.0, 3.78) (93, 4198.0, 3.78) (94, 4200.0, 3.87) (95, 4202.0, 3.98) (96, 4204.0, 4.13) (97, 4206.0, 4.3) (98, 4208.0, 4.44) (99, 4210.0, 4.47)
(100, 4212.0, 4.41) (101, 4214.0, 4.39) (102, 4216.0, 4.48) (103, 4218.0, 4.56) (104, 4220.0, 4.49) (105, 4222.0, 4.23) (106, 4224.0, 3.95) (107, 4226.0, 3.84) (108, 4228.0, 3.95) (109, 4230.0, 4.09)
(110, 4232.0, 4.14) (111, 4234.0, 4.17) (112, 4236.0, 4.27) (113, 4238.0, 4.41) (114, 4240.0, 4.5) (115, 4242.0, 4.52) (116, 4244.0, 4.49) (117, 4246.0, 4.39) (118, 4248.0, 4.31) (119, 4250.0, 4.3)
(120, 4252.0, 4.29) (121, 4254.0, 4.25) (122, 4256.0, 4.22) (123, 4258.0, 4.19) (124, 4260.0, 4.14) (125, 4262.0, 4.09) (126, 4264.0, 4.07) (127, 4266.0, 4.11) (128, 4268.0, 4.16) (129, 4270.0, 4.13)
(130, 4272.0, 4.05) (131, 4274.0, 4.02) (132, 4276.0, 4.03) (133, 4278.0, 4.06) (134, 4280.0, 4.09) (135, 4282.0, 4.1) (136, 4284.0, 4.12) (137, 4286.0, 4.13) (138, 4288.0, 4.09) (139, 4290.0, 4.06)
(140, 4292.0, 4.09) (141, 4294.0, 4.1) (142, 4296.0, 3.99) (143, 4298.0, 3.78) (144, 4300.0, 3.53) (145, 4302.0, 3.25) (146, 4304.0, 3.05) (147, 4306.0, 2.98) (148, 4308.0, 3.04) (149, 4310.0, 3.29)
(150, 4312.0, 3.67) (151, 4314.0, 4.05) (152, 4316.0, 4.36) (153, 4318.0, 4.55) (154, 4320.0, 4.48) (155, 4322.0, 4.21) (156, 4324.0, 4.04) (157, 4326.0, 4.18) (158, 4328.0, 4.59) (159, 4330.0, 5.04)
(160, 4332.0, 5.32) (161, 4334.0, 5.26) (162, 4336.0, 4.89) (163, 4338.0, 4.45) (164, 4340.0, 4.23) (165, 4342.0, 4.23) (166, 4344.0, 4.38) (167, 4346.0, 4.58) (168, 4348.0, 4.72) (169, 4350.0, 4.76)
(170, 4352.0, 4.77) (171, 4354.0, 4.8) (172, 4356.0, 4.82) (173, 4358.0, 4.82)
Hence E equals 4318.0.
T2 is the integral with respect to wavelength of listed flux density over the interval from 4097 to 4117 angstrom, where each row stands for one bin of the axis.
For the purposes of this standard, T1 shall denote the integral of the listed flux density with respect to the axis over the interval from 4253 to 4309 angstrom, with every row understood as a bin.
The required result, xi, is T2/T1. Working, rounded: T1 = 220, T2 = 74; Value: 0.3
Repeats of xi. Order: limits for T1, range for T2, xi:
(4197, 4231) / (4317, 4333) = 0.5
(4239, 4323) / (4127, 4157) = 0.3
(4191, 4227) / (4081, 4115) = 0.9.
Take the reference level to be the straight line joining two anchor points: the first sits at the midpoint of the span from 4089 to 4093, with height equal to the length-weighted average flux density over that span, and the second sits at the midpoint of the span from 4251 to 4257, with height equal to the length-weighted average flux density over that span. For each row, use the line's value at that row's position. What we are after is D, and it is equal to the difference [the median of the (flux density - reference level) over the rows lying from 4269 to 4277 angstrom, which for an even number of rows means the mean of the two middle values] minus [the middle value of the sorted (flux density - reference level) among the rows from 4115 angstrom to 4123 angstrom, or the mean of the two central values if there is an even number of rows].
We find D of -0.1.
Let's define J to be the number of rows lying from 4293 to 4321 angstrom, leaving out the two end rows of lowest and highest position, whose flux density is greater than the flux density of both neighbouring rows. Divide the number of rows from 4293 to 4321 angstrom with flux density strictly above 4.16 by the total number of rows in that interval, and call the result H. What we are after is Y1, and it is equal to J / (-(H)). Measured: -4.7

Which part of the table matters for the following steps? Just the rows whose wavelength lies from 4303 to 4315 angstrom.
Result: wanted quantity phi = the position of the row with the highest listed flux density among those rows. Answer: 4314.0 angstrom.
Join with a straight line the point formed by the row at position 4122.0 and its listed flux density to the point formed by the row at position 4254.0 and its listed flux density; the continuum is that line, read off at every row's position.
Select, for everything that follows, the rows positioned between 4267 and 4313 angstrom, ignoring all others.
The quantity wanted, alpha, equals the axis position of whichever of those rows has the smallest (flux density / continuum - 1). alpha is 4306.0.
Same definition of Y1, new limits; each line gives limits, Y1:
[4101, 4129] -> -7.0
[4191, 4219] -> -2.0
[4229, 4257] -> -1.2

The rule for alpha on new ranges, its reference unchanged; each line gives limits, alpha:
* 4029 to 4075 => 4062.0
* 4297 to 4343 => 4306.0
